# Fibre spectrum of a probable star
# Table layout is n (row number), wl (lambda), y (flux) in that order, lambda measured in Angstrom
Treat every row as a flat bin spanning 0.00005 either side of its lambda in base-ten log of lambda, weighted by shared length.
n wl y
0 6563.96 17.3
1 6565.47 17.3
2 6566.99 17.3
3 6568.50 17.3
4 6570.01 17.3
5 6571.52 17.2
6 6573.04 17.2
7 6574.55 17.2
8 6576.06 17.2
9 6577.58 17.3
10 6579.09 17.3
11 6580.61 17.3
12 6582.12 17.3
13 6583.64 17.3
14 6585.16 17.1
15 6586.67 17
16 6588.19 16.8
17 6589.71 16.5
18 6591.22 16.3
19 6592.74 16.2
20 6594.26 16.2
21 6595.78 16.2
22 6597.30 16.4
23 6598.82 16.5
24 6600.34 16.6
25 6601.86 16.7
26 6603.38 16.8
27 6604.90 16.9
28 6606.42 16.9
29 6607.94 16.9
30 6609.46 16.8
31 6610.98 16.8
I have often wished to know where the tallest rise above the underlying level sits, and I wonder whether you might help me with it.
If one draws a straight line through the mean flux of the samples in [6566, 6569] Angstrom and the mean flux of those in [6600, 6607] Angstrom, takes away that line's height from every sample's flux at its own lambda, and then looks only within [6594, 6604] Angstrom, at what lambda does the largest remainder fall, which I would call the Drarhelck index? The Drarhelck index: 6603.38 Angstrom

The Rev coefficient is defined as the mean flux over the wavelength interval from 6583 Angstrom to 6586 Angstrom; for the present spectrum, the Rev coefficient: 17.20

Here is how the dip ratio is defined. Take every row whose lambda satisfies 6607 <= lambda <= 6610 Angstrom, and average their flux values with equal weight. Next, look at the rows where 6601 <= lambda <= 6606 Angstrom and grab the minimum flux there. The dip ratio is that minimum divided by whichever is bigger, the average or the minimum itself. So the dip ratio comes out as 0.99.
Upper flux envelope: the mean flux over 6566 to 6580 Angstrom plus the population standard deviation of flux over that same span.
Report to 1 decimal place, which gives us 17.3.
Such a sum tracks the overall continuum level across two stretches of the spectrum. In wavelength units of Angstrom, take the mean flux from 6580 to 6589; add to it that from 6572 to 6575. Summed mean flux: 34.3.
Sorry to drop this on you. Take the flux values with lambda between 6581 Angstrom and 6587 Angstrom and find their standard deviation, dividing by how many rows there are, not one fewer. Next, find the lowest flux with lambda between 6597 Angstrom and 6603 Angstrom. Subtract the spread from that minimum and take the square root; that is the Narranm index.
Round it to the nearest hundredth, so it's 4.03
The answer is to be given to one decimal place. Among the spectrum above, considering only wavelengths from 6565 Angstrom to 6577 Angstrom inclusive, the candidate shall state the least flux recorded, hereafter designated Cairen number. 17.2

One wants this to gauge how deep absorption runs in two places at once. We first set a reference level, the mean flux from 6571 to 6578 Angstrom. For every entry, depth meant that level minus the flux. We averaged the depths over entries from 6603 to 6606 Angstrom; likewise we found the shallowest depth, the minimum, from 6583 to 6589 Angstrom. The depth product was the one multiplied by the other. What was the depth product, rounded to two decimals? -0.03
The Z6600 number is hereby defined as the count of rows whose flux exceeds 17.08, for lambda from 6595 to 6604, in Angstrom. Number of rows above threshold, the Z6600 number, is 0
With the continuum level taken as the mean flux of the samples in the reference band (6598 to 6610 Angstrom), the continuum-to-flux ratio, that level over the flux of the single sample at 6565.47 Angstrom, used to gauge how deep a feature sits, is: 0.97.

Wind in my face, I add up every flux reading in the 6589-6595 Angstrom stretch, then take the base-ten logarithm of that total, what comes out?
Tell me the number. 1.8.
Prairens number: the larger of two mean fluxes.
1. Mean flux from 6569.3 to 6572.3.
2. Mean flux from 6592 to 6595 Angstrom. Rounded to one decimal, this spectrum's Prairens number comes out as 17.2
